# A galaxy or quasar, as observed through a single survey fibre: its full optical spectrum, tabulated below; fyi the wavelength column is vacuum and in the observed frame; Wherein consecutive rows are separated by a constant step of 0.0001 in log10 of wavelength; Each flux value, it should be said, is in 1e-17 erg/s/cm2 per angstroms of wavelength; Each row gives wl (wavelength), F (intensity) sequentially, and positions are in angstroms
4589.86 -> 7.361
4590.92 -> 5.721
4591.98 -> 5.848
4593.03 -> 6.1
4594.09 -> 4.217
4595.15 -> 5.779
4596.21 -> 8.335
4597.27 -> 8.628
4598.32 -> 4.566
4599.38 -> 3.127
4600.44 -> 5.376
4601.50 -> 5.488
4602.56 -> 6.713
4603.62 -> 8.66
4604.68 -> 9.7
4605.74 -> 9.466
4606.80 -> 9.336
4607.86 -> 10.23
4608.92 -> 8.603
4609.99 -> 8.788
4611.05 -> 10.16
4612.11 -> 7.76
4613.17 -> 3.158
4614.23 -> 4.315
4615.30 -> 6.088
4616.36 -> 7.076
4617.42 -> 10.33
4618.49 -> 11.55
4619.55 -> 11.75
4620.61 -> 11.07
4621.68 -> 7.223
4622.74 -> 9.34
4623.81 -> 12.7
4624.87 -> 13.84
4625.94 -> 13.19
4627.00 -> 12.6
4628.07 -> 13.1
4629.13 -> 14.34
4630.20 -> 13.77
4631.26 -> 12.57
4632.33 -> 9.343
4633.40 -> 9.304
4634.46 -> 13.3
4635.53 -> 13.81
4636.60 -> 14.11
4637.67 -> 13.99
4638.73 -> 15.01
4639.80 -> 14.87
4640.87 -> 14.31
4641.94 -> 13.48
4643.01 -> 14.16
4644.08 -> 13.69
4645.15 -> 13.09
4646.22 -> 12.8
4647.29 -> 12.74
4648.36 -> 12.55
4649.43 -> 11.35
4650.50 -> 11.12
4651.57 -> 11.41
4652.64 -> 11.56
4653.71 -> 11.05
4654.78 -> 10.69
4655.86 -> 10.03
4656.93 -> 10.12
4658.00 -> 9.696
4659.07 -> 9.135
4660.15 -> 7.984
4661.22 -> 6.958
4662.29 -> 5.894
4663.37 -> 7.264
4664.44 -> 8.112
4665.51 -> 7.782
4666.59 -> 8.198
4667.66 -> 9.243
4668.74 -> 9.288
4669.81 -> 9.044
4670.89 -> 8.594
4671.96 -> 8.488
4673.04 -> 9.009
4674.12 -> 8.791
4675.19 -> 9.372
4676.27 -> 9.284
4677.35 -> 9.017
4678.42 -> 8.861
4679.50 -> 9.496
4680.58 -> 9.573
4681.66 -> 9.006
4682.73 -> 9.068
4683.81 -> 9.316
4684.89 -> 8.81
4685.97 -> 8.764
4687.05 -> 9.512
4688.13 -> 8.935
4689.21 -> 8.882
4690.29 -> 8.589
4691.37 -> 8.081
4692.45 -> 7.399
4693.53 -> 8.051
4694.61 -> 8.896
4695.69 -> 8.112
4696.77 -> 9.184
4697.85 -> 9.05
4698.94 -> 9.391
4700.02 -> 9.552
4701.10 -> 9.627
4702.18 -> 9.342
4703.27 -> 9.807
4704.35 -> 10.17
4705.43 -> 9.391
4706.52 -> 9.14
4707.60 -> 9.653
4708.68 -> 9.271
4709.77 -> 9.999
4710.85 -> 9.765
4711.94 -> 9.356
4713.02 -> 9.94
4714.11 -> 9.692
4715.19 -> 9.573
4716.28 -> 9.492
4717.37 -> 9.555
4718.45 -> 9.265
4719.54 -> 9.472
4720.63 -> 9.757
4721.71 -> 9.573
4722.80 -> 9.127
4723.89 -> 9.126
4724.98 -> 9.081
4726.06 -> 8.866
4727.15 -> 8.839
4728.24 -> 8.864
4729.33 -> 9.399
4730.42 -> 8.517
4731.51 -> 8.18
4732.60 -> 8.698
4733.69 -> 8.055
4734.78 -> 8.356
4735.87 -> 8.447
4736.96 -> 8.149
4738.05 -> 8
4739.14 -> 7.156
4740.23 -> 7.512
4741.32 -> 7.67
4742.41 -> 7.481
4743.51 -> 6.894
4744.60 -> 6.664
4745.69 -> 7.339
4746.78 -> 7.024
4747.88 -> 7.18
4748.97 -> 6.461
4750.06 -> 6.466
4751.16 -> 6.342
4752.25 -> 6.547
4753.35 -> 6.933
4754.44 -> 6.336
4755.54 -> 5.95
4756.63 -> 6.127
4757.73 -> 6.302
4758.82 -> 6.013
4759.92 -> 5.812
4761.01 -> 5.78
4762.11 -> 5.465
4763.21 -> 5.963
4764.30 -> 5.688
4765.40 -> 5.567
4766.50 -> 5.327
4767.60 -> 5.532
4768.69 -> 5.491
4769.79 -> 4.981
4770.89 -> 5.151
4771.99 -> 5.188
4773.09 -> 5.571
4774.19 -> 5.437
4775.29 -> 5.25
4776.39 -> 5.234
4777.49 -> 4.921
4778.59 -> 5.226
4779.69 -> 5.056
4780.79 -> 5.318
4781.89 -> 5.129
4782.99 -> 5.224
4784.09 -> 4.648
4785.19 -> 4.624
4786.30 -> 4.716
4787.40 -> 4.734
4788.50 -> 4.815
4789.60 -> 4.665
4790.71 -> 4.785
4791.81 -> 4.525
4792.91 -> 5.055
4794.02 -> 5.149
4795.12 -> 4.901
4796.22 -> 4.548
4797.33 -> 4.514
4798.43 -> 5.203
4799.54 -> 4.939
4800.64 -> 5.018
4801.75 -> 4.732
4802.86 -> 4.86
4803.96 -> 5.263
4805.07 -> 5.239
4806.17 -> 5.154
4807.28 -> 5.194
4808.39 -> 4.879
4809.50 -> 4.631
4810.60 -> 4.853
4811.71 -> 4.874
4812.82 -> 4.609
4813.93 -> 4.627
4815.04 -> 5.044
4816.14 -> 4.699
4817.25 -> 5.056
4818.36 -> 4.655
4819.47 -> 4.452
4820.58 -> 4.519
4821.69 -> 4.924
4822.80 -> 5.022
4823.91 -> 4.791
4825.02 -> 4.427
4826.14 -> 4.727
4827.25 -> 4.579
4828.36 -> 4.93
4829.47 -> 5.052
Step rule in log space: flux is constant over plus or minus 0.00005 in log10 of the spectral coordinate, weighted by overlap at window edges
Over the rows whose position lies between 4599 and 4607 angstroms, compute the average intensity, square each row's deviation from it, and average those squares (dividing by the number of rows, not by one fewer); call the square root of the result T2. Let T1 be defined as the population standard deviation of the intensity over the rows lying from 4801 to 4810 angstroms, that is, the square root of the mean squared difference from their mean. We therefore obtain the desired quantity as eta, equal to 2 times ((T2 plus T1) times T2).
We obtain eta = 11.3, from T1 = 0.23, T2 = 2.27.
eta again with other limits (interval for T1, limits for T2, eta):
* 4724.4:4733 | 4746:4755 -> 0.4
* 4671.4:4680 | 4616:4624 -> 8.9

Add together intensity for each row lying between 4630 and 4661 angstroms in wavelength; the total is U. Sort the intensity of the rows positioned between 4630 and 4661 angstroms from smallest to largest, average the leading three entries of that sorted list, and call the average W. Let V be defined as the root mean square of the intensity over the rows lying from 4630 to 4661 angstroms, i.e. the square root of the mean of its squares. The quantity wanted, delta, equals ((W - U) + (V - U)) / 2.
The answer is -341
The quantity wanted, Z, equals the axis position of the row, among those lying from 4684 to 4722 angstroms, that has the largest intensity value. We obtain 4704.35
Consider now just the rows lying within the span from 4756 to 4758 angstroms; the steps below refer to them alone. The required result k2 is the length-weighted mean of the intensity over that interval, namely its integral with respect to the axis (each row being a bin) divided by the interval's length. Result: 6.2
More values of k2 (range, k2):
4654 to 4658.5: 10.2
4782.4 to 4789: 4.8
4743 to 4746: 6.9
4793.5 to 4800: 4.9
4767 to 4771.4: 5.3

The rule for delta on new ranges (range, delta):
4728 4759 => -206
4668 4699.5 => -249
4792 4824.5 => -137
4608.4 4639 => -304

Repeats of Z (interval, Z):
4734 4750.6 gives 4735.87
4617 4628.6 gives 4624.87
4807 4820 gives 4807.28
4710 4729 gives 4713.02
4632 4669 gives 4638.73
